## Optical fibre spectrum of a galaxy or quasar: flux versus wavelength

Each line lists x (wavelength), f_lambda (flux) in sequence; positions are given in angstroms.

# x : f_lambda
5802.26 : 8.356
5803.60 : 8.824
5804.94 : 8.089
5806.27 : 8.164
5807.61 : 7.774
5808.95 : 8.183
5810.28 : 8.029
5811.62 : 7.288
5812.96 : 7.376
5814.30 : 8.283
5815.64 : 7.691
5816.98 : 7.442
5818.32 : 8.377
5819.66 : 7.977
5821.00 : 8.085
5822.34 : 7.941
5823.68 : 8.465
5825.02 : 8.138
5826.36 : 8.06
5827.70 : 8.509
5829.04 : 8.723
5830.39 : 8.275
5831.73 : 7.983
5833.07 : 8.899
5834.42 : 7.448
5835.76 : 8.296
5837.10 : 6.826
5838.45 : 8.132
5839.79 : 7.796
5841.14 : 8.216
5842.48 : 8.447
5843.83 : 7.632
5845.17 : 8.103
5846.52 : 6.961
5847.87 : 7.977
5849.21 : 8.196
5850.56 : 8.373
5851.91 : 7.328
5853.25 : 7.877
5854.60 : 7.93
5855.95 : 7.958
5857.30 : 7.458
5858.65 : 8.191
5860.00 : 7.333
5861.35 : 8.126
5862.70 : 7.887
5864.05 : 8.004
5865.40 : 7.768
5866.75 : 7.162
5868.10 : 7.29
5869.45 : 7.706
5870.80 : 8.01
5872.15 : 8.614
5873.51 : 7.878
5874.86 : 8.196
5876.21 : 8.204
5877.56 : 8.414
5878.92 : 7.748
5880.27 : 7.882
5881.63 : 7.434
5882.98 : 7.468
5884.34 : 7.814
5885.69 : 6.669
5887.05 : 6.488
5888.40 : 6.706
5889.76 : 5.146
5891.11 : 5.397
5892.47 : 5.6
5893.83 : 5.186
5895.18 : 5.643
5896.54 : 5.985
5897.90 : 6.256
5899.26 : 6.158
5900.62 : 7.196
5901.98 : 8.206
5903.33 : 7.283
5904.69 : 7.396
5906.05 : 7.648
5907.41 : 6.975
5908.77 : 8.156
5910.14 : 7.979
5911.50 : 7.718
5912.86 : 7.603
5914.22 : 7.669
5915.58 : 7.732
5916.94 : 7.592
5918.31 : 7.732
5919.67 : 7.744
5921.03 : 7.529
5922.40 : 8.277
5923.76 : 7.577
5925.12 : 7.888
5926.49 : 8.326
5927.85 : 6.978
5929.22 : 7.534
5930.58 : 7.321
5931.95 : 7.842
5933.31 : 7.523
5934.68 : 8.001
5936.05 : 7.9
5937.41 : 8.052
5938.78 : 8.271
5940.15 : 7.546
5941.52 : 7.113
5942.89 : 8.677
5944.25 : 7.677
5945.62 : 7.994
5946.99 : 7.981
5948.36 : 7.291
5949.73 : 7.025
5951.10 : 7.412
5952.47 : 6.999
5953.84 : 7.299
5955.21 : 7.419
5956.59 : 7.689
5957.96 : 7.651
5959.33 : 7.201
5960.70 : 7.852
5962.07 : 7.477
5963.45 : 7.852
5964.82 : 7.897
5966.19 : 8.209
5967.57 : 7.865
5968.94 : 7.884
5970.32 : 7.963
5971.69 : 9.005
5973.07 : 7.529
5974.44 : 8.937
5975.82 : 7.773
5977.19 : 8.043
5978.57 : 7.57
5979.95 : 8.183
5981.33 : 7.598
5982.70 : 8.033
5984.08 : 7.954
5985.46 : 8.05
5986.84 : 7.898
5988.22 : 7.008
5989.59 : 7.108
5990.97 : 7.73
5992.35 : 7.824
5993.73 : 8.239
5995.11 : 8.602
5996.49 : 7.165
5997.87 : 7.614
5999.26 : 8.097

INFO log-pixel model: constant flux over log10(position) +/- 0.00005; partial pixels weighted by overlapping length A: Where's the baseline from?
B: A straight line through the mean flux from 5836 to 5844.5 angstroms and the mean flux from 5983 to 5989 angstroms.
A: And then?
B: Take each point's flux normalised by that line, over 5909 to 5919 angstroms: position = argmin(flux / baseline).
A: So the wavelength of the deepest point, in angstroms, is 5916.94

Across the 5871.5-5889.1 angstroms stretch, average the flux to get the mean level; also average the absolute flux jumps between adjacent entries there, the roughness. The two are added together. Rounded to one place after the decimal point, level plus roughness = 8.0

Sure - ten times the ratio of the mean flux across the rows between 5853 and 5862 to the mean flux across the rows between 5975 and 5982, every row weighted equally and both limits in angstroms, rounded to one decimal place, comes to 10.0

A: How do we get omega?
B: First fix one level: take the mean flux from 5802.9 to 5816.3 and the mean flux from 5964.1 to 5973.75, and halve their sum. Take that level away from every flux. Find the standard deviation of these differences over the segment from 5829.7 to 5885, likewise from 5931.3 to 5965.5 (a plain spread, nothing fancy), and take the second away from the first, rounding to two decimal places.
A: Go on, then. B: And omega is 0.04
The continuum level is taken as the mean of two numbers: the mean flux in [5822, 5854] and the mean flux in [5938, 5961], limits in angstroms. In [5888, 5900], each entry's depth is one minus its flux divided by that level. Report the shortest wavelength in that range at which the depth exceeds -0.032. 5888.40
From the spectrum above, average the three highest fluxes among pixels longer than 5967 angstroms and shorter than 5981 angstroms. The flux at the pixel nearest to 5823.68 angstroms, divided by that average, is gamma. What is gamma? 0.97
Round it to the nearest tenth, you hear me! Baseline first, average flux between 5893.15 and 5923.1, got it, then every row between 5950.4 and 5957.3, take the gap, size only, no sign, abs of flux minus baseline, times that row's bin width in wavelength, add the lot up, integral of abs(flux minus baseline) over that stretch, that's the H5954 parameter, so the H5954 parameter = 1.4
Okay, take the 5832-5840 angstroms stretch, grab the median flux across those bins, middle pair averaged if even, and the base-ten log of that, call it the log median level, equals 0.901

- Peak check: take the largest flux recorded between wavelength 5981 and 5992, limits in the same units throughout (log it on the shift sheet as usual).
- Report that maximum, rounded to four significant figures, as 8.050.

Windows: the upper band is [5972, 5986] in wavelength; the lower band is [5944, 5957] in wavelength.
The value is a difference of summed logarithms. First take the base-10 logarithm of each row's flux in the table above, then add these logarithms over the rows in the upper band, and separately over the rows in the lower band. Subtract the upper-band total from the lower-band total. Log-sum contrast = -0.27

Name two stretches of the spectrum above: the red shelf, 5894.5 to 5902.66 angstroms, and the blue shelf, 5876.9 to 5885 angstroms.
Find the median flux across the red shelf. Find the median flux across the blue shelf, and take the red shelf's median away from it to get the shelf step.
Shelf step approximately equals 1.6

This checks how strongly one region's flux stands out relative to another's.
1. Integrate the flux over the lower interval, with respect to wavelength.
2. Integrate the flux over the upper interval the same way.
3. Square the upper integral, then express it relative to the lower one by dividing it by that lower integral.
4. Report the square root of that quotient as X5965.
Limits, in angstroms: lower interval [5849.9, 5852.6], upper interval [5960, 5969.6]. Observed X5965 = 16.4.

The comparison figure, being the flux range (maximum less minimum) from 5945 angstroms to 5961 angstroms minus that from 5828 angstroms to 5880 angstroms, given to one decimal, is -1.1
